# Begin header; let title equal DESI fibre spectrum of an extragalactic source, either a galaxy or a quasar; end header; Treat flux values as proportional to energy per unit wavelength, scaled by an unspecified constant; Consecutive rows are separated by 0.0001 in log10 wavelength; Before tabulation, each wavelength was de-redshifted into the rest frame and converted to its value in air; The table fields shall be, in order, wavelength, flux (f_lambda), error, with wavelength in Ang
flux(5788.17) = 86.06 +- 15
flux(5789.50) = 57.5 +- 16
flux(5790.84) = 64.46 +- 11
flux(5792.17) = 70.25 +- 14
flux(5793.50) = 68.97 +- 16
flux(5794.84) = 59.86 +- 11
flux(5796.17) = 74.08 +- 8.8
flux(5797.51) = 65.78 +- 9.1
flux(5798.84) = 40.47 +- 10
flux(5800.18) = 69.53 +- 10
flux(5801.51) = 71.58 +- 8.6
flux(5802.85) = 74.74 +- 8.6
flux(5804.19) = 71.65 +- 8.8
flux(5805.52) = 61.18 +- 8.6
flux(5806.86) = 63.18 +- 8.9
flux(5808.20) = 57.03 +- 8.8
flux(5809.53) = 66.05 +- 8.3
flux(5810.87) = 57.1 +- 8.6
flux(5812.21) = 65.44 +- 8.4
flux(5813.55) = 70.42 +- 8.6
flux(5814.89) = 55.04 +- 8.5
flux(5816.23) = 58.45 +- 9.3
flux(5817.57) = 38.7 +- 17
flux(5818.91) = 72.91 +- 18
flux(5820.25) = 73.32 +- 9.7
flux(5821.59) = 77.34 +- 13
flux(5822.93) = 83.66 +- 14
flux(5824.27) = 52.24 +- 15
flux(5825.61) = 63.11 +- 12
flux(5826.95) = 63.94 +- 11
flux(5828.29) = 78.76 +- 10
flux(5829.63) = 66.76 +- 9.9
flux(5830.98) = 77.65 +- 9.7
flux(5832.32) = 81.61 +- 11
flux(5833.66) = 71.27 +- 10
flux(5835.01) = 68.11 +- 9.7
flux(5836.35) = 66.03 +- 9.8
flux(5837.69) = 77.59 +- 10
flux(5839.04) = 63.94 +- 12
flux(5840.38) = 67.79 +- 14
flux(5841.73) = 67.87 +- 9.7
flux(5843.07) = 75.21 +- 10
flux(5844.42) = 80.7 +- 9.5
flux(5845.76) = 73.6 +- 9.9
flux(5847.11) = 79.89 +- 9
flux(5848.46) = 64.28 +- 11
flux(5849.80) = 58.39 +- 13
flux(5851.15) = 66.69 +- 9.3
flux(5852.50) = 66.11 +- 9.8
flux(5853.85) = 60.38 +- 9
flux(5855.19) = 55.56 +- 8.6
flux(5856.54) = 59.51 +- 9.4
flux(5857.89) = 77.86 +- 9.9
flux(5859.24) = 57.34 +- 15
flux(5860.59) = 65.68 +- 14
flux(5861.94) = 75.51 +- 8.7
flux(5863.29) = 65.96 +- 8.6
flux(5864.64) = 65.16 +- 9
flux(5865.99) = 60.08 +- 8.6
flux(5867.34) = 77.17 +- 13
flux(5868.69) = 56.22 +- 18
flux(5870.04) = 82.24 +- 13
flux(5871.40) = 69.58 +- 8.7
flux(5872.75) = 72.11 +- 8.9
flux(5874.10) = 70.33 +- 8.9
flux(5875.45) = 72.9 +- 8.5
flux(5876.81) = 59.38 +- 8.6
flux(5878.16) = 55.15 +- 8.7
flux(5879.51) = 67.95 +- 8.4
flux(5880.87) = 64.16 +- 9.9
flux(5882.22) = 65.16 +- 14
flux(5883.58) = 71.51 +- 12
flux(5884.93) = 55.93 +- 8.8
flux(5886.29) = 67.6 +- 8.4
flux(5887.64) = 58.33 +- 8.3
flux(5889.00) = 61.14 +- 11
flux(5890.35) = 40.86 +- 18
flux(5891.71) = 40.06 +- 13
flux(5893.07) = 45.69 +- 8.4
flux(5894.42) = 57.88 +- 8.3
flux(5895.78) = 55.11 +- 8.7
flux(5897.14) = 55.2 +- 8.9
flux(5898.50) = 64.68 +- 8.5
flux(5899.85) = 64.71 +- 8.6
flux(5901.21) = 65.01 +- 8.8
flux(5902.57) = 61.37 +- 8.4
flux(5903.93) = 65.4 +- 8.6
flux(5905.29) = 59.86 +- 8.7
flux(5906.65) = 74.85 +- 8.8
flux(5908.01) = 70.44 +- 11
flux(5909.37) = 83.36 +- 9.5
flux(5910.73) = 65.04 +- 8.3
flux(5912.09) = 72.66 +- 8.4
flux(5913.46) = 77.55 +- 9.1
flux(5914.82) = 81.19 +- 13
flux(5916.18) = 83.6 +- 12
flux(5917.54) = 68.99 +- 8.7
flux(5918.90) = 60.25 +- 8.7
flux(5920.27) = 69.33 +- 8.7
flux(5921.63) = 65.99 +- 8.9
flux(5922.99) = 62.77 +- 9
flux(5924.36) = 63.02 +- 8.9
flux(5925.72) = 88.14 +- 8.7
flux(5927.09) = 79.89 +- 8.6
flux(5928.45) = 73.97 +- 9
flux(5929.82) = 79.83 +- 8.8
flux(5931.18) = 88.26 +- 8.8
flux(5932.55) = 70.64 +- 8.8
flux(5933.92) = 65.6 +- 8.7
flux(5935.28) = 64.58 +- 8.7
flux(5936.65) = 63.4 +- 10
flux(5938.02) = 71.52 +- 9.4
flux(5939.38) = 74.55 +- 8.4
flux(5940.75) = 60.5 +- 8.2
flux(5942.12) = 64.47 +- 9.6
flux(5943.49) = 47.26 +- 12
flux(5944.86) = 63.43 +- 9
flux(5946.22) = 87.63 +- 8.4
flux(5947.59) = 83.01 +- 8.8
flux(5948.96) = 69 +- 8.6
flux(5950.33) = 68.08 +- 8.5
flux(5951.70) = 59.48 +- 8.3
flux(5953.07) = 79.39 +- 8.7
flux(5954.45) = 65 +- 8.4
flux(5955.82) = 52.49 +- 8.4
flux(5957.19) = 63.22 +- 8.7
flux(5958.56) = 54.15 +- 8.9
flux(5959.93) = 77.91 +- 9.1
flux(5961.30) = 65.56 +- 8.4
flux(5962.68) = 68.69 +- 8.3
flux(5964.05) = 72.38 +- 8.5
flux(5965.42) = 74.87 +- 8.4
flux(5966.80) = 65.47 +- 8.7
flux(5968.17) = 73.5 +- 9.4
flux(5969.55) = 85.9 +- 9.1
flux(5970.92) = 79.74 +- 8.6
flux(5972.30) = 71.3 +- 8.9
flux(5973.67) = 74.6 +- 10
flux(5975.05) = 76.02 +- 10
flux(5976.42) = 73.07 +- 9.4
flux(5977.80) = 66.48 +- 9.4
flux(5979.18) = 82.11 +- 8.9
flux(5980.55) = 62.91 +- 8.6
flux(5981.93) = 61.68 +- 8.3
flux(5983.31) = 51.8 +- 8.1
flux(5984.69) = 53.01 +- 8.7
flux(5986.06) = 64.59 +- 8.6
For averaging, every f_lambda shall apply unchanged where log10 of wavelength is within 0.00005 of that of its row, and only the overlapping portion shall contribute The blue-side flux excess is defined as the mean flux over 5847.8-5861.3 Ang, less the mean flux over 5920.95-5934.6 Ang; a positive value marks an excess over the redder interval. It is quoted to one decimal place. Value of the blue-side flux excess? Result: -10.6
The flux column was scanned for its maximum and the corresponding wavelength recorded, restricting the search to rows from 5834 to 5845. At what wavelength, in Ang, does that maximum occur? 5844.42 Ang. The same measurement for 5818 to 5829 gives 5822.93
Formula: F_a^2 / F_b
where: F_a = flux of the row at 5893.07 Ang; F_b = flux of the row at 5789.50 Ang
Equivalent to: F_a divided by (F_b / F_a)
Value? 36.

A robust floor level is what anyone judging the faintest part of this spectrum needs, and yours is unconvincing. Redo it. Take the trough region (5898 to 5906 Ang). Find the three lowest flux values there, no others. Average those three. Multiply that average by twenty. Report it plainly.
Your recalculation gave 1239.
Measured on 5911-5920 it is 1346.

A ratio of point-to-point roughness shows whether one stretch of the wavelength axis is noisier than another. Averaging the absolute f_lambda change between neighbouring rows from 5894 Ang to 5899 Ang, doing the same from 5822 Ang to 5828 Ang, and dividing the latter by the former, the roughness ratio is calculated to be 3.5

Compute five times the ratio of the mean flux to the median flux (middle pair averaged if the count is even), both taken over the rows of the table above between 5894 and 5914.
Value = 5.09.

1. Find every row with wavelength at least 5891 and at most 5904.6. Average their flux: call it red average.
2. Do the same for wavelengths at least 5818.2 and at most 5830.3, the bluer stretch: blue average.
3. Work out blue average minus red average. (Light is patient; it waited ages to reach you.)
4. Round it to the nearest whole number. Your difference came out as 13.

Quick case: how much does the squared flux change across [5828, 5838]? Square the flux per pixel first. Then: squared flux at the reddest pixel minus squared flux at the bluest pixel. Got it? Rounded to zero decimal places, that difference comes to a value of -183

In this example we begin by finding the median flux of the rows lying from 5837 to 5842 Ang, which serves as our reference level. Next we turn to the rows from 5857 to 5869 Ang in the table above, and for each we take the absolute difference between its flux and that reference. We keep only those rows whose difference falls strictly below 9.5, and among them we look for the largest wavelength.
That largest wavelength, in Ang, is 5867.34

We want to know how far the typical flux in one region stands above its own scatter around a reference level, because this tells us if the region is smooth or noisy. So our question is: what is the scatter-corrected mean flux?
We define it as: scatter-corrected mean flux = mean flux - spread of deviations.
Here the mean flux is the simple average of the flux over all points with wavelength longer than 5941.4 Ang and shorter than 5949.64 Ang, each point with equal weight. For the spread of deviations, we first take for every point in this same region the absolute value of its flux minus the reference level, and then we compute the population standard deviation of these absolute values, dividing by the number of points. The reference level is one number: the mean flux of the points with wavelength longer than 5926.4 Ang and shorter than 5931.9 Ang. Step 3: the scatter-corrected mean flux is 59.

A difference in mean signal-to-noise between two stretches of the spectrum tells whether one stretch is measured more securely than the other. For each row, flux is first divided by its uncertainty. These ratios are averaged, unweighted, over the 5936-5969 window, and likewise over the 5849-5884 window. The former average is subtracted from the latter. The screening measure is -1.1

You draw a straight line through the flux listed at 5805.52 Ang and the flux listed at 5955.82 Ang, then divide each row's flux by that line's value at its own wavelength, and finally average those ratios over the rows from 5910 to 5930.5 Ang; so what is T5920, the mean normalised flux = 1.34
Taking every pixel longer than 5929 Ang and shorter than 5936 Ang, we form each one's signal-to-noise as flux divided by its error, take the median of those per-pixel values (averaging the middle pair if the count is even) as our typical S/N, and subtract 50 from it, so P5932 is -42.0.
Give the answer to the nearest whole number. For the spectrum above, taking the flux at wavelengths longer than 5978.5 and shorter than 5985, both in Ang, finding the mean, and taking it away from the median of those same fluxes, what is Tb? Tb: -1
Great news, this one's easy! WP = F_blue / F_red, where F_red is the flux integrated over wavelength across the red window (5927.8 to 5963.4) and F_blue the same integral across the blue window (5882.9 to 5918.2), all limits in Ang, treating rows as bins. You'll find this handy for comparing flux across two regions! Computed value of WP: 0.929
